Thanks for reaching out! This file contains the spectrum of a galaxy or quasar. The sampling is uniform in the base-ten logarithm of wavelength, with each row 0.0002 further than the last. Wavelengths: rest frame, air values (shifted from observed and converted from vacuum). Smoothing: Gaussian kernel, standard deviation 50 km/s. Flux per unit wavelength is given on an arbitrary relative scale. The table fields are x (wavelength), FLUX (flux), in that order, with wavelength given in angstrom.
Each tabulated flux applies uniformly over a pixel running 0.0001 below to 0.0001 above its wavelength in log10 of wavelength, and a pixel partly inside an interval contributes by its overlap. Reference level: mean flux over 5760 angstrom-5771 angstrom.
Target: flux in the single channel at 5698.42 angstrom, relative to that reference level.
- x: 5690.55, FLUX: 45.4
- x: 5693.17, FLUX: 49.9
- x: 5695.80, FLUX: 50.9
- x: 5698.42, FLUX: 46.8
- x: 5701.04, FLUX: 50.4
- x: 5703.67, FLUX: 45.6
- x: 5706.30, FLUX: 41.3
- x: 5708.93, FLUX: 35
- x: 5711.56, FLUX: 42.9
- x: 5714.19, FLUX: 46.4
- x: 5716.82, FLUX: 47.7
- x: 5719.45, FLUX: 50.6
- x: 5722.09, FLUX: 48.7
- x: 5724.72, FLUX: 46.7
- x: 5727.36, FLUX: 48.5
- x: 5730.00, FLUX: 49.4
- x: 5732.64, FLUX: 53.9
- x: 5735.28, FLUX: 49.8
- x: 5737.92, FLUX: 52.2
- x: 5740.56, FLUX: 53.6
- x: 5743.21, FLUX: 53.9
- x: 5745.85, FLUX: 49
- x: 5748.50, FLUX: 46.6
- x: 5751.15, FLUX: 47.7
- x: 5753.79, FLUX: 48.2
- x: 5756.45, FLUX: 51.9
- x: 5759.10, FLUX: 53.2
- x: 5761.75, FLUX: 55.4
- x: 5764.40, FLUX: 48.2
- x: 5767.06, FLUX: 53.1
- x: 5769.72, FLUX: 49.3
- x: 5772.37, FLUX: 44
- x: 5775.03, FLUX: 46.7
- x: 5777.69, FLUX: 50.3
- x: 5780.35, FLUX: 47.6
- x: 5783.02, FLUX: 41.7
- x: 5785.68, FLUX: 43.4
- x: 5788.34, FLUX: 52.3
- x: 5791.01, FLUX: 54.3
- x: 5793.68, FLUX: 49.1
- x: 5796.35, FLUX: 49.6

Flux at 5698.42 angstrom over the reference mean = 0.91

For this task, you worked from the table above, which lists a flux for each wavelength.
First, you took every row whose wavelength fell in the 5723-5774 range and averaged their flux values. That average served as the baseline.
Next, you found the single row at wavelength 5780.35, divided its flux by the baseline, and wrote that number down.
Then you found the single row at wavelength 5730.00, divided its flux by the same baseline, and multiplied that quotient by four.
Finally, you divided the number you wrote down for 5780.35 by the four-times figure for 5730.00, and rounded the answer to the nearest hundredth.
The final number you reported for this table 0.24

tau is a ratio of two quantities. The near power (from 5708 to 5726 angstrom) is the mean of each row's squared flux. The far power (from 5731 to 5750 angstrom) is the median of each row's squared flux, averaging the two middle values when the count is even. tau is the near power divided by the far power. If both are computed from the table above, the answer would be 0.77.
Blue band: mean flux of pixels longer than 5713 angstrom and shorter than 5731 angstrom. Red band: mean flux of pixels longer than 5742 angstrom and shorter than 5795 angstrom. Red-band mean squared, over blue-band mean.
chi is 50.3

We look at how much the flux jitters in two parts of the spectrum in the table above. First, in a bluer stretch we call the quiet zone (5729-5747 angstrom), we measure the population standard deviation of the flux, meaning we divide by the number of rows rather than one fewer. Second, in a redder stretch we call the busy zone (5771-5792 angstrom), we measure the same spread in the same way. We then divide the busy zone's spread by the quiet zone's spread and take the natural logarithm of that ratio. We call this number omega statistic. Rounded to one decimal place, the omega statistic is 0.7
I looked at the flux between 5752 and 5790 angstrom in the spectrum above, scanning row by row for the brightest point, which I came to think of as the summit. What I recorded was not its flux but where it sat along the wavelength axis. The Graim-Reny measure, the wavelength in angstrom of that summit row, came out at 5761.75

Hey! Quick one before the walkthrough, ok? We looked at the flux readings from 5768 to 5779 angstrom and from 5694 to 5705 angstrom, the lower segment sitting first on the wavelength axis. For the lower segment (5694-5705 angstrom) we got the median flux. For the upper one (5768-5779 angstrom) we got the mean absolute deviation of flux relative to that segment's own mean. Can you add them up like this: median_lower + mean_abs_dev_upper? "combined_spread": 50.8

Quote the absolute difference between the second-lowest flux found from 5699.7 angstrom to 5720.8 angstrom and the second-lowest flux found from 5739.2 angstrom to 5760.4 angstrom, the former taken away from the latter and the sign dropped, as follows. 6.4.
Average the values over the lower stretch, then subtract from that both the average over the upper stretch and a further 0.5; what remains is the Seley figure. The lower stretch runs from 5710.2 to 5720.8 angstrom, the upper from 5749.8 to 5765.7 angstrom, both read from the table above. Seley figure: -4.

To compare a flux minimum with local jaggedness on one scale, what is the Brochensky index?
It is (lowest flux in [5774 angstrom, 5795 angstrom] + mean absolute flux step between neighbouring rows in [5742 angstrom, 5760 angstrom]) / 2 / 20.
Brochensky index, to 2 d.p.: 1.10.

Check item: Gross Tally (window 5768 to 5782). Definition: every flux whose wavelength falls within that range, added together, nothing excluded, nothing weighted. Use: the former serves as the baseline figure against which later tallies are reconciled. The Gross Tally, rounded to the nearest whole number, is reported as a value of 238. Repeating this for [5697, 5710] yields 219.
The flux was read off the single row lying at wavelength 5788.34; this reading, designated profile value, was 52.3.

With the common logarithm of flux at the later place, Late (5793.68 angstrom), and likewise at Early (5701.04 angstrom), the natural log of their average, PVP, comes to 0.529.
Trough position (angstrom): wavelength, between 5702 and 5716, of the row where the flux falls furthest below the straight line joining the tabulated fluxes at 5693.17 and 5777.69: 5708.93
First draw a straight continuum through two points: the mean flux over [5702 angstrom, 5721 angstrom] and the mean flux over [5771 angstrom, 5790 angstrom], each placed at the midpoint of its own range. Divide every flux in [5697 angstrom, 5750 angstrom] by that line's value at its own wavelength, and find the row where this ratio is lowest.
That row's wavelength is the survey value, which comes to 5708.93 angstrom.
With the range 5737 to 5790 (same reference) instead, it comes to 5783.02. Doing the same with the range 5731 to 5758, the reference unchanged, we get 5748.50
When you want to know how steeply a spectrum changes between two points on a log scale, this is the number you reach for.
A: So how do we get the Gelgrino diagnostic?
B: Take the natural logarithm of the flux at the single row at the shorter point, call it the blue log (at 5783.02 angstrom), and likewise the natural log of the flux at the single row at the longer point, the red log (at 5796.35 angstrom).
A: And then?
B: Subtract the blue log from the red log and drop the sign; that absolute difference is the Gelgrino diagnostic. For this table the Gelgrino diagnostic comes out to 0.17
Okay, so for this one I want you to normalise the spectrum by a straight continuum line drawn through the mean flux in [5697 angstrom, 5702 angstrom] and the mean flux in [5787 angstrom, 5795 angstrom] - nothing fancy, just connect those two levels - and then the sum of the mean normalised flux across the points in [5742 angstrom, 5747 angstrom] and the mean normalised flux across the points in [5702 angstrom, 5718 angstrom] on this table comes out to 1.91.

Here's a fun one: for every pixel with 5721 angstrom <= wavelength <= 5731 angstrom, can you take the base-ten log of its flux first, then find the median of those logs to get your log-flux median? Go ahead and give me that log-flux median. 1.69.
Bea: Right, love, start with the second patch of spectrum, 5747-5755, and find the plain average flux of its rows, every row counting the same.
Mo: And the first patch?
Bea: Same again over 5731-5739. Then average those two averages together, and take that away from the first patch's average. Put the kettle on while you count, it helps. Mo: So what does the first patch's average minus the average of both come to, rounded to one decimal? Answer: 2.2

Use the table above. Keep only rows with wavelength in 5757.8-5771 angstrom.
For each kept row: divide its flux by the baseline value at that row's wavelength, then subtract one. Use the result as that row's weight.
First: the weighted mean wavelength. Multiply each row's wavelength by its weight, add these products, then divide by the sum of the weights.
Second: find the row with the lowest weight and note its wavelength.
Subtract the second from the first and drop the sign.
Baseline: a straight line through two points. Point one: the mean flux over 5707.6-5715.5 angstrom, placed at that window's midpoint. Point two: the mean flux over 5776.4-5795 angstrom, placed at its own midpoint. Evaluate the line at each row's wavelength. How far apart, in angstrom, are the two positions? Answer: 1.2 angstrom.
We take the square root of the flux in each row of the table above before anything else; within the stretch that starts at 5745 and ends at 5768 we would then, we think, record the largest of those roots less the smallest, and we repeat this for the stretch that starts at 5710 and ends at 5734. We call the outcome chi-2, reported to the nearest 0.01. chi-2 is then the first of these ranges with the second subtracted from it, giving -0.18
